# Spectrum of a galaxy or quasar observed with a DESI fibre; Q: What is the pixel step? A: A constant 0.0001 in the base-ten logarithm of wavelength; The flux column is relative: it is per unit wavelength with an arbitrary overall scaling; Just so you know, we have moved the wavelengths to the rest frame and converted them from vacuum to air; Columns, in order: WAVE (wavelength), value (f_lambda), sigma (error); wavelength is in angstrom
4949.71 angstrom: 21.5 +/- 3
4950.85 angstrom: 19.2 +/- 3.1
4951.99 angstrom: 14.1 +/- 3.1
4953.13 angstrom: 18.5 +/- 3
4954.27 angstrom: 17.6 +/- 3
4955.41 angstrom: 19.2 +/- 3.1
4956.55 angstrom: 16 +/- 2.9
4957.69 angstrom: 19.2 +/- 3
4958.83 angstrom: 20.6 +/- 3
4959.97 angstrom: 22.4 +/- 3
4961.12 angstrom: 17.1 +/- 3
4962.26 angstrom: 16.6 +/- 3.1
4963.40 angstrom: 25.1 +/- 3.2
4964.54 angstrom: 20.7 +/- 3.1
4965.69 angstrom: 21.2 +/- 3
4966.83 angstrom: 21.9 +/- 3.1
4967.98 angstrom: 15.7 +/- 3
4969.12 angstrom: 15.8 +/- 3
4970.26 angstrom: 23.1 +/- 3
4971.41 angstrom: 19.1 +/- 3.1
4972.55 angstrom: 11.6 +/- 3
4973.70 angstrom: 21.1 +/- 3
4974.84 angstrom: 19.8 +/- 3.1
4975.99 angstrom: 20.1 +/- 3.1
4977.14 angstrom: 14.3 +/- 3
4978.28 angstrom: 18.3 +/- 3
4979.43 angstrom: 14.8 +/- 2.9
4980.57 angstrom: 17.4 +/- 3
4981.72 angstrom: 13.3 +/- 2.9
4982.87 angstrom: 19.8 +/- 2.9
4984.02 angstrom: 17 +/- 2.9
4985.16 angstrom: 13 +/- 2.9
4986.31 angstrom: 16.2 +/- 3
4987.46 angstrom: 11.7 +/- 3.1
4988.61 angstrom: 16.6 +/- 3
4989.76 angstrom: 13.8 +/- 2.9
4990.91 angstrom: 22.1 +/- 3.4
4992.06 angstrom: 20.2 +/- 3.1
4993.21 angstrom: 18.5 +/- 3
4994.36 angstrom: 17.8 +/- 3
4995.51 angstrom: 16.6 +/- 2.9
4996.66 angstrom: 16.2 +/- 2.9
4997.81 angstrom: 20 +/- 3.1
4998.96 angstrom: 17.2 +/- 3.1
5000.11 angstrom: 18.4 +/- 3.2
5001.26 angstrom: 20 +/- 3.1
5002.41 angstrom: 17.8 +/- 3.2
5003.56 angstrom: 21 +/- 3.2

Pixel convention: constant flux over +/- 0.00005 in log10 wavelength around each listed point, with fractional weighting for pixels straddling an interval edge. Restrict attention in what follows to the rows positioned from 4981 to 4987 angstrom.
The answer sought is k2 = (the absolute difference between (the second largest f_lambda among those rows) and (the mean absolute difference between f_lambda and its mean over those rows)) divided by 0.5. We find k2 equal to 29.7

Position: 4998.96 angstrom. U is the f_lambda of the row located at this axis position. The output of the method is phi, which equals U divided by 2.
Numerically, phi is 8.6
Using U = 17.2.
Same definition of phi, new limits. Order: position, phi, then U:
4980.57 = 8.7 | 17.4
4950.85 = 9.6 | 19.2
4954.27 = 8.8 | 17.6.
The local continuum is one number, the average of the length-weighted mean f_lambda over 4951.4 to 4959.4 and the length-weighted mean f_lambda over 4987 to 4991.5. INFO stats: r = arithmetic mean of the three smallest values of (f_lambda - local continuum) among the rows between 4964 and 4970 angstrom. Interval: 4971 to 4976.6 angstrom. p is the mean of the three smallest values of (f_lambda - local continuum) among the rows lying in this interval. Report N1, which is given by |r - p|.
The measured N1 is 0.6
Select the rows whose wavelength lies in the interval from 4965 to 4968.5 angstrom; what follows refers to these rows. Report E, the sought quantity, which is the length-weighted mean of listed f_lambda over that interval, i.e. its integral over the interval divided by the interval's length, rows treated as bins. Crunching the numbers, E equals 19.6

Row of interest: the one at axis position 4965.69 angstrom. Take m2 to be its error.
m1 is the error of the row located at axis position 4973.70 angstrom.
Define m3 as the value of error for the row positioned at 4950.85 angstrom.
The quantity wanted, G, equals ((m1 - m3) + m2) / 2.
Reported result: 1.45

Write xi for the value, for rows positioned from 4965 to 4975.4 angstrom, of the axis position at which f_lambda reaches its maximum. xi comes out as 4970.26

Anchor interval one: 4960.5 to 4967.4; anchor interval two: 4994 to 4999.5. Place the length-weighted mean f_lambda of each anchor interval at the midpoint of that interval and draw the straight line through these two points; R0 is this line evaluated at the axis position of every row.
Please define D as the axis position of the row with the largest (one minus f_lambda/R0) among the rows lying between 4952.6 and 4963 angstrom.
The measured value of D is 4956.55 angstrom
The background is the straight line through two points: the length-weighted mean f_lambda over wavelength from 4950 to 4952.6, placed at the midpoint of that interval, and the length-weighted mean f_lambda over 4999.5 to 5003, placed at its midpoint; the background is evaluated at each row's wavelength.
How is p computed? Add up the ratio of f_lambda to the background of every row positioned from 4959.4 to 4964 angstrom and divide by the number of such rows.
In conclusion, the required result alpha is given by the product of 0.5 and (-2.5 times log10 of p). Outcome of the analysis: -0.080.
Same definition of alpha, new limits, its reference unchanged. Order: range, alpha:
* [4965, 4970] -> -0.028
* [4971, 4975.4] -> 0.000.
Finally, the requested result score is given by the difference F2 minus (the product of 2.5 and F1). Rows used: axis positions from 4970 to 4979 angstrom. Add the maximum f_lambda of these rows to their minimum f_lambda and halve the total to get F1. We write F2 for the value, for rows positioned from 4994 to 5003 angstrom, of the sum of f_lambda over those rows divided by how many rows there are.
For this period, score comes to -25.4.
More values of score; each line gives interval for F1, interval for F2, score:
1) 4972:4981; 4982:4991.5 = -24.6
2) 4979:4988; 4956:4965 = -19.7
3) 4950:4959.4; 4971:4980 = -26.0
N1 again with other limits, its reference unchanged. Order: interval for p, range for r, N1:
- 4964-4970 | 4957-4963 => 0.2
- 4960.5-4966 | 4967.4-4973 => 3.8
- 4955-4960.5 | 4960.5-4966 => 0.0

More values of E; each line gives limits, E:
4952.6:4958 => 18.1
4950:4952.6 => 17.2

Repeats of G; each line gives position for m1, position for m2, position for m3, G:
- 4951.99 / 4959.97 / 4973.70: 1.55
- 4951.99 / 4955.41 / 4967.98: 1.60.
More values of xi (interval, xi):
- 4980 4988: 4982.87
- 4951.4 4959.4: 4958.83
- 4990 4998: 4990.91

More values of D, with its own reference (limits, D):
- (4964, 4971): 4967.98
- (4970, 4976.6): 4972.55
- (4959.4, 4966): 4962.26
